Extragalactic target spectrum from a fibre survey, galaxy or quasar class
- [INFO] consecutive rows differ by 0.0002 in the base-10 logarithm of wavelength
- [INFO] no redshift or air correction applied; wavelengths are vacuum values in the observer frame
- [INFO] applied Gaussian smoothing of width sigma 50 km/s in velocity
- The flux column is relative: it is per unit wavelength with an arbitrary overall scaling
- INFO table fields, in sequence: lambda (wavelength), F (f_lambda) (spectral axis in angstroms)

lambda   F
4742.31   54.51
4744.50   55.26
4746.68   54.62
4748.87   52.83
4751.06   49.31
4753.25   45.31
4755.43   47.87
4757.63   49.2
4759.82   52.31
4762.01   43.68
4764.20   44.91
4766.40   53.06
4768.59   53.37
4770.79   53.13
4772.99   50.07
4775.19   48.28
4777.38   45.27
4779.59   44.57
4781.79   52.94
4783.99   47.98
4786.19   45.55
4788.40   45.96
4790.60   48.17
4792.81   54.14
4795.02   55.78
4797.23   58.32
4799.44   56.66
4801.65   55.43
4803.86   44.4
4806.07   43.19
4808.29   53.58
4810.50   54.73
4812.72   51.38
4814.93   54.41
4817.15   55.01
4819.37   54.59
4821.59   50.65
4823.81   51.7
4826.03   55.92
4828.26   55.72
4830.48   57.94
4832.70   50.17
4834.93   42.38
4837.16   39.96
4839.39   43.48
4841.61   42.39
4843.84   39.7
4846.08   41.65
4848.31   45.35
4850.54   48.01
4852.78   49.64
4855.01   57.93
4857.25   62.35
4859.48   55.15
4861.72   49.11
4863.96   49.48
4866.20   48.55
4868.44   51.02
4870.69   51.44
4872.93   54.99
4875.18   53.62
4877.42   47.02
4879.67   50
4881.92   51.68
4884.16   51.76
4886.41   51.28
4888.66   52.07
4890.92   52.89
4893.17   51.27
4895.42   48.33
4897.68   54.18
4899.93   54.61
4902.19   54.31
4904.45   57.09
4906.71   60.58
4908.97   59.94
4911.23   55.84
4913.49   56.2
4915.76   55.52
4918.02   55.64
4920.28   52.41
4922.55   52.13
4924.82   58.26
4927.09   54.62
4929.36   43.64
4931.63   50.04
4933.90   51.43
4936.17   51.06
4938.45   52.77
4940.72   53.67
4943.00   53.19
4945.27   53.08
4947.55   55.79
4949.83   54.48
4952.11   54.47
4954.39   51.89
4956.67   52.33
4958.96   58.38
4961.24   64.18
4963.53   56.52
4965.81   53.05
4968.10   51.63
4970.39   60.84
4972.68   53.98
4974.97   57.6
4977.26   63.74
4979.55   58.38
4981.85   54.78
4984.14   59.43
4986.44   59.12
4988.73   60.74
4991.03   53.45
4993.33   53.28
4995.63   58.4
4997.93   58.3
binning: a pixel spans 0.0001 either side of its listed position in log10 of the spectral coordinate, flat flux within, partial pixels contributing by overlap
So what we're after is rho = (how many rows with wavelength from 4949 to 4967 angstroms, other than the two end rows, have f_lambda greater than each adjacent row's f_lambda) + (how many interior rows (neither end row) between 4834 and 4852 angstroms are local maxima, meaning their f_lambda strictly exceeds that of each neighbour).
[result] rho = 2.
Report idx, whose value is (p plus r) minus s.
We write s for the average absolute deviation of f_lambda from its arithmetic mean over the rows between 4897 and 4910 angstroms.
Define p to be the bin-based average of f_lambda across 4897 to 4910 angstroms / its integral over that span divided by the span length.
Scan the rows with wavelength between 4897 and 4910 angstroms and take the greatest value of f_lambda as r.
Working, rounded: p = 56.9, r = 60.58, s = 2.4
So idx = 115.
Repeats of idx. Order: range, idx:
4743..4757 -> 103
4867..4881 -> 104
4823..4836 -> 106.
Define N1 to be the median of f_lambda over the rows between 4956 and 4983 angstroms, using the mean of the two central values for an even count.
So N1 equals 57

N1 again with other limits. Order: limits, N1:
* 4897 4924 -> 56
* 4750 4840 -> 51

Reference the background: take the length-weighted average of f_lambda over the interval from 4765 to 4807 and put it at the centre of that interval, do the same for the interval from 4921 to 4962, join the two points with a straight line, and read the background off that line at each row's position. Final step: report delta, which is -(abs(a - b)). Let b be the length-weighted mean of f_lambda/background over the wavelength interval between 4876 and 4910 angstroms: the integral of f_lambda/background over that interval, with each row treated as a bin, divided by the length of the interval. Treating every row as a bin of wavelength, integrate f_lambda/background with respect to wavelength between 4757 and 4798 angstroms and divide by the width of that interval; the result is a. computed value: -0.02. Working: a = 0.992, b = 1.01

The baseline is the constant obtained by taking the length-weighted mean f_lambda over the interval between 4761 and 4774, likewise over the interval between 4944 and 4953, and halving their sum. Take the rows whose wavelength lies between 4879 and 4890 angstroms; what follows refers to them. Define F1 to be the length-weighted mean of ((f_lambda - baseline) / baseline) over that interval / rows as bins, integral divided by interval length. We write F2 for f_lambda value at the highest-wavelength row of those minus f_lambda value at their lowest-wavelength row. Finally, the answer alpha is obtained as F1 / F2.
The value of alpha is -0.006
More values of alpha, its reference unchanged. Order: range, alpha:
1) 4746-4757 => 0.007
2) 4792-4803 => 0.056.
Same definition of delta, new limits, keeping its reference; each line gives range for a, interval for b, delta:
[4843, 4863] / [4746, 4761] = -0.04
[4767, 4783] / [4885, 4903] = 0.00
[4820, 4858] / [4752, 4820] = -0.05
